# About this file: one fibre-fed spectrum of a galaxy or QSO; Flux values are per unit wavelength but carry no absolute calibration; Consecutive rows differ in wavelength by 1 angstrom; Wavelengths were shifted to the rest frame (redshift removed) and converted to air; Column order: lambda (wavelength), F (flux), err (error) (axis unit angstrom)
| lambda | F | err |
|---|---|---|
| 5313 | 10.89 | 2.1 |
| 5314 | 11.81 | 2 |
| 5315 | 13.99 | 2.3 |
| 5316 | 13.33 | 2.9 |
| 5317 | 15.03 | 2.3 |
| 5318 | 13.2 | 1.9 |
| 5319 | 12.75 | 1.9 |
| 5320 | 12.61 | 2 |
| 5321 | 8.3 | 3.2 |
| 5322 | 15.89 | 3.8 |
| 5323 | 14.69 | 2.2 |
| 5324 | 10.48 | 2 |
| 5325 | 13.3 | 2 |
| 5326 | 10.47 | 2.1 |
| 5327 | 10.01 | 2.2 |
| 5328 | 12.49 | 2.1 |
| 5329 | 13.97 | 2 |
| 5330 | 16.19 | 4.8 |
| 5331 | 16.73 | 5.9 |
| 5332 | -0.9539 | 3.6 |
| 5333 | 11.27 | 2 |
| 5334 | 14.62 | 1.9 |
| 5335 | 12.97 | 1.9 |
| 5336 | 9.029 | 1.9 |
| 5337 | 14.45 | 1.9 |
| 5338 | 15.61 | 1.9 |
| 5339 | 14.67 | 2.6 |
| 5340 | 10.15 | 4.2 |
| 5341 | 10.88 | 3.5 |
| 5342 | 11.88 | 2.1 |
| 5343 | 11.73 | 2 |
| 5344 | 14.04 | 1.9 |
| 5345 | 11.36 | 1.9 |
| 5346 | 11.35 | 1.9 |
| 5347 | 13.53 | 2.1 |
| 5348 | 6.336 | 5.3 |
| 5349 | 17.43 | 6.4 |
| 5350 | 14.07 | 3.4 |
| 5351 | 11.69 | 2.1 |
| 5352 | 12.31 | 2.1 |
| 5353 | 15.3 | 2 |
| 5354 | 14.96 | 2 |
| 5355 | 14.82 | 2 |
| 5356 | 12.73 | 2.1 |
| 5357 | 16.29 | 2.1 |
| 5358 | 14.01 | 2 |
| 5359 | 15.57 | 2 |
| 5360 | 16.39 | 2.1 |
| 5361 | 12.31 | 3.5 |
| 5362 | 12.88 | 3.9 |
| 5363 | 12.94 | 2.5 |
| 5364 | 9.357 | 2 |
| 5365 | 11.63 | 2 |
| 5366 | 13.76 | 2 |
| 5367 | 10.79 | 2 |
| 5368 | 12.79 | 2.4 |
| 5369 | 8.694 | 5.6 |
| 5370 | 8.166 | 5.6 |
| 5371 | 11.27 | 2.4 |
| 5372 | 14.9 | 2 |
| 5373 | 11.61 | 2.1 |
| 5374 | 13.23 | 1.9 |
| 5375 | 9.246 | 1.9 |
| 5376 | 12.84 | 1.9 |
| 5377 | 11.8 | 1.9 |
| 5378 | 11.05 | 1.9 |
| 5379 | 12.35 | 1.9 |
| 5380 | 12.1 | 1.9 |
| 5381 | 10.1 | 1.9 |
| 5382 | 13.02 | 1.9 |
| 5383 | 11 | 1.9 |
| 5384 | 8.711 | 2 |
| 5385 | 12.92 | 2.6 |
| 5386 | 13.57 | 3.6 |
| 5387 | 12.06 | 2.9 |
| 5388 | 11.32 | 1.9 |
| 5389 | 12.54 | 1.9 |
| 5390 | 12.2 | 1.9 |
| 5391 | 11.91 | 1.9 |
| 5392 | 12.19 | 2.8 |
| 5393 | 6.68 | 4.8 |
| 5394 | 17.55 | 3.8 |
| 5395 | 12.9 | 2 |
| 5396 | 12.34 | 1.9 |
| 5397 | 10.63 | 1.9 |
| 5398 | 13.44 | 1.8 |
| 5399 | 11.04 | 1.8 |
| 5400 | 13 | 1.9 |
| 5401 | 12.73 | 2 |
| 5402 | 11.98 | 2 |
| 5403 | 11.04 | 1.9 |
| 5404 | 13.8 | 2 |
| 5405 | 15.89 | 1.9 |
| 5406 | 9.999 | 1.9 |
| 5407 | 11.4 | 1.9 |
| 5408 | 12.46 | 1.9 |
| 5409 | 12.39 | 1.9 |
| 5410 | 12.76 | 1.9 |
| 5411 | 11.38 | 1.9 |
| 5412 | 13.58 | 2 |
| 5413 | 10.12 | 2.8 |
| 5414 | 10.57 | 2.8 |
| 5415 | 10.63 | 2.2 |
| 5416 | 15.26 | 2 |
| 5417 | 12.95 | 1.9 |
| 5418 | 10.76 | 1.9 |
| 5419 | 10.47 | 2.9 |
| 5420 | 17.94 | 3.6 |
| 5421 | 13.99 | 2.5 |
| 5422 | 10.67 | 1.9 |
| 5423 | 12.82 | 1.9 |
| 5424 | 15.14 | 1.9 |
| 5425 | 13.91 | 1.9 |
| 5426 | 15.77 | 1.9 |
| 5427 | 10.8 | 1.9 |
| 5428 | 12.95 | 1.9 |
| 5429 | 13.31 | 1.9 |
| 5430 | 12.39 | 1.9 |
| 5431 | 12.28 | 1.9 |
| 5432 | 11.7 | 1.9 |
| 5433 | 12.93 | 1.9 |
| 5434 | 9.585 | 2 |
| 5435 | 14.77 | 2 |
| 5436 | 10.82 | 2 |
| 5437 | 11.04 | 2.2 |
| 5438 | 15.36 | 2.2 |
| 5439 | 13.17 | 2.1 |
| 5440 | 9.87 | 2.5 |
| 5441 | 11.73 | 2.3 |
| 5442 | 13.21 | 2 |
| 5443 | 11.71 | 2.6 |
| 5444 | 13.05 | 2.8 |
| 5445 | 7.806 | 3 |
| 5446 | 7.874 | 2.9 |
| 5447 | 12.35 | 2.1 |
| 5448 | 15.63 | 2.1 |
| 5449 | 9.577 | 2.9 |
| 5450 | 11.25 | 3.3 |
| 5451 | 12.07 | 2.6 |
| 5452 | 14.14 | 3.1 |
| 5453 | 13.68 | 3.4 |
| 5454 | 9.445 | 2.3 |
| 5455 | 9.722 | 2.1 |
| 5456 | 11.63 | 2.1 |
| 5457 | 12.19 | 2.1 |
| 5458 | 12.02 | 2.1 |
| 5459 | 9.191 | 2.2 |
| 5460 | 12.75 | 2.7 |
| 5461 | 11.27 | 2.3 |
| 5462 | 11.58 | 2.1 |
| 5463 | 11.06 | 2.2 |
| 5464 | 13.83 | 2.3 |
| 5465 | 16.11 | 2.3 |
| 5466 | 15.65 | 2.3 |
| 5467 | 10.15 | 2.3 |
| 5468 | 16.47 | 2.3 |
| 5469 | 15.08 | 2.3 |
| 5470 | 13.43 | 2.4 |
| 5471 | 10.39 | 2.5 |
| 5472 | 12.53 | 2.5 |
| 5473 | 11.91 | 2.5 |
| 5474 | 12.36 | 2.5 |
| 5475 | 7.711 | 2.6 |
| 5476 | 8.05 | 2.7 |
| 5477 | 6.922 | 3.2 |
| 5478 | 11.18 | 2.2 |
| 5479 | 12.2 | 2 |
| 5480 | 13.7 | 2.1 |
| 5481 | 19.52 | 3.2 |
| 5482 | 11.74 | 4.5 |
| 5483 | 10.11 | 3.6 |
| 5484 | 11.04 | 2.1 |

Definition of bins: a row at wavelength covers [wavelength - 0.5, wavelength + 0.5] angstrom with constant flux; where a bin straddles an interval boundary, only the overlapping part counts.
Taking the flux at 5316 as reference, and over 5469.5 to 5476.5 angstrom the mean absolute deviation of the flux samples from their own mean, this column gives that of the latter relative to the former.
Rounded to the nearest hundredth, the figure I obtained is 0.14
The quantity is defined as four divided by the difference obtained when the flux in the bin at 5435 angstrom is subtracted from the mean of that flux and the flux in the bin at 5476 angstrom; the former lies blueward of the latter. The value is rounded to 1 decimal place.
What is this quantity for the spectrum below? -1.2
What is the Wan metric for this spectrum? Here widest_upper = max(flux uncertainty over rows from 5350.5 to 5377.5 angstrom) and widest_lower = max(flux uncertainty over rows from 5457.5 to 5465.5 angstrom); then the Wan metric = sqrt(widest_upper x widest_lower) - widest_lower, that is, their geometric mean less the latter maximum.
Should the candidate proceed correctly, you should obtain 1.2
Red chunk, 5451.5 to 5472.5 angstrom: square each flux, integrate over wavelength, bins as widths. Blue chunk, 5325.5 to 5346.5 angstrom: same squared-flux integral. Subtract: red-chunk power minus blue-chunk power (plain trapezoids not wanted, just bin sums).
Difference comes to 55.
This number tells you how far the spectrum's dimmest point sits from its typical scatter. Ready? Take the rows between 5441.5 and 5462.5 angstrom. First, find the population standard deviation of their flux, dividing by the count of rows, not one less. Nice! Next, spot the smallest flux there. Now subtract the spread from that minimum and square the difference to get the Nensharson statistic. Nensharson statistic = 34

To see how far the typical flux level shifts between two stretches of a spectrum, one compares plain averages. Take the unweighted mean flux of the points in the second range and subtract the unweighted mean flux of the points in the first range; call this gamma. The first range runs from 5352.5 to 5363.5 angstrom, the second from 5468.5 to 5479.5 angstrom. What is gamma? -3.3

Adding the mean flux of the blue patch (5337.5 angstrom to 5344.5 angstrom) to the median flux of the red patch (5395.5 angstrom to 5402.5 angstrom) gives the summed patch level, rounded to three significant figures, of 25.0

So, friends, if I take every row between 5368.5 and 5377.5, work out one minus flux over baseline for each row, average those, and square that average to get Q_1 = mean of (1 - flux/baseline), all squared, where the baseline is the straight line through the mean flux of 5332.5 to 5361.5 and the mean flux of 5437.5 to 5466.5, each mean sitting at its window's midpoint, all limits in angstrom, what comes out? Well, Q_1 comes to 0.0150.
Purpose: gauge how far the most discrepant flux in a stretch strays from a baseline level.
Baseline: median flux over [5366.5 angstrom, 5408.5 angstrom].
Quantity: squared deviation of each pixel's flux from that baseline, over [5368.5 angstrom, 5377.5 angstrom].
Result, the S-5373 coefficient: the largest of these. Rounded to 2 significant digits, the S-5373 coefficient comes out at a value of 15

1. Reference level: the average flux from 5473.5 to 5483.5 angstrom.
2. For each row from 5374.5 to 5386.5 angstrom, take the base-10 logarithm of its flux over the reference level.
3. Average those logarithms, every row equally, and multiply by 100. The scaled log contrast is 0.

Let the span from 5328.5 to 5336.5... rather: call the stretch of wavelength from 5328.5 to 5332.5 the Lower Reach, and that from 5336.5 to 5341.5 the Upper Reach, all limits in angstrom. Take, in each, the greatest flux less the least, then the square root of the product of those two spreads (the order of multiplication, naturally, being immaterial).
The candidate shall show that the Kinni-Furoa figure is 9.8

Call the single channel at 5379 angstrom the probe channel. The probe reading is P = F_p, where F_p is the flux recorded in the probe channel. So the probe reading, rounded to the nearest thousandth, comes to 12.350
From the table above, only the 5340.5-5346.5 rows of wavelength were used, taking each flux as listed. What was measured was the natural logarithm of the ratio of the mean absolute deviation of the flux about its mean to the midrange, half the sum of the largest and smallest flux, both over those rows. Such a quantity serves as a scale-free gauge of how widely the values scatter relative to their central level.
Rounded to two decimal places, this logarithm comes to -2.84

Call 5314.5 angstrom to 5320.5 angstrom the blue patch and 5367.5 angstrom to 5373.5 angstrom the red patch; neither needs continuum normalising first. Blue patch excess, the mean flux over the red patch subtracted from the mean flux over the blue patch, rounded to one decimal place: 2.2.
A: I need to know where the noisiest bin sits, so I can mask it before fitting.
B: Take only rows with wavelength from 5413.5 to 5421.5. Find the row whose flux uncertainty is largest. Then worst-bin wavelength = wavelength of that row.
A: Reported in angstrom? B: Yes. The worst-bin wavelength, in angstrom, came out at 5420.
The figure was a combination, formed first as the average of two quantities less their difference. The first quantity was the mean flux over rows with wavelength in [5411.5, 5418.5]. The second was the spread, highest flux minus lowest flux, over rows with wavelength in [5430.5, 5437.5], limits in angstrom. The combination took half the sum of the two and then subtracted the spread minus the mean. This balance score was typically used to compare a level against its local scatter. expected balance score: 15.4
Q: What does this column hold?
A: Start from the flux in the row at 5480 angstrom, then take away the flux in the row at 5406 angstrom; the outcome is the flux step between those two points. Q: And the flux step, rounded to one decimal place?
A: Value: 3.7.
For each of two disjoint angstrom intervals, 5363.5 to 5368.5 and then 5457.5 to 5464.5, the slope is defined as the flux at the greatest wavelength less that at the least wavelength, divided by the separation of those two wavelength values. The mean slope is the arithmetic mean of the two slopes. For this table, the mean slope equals 0.6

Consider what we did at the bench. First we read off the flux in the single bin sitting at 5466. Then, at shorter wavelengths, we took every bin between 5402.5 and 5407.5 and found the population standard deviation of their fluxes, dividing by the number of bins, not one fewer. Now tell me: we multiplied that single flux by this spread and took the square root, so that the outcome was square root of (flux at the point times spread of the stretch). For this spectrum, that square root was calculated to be 5.8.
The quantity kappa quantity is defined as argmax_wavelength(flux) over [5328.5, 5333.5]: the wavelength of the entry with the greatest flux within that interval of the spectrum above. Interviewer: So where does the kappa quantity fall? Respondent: 5331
